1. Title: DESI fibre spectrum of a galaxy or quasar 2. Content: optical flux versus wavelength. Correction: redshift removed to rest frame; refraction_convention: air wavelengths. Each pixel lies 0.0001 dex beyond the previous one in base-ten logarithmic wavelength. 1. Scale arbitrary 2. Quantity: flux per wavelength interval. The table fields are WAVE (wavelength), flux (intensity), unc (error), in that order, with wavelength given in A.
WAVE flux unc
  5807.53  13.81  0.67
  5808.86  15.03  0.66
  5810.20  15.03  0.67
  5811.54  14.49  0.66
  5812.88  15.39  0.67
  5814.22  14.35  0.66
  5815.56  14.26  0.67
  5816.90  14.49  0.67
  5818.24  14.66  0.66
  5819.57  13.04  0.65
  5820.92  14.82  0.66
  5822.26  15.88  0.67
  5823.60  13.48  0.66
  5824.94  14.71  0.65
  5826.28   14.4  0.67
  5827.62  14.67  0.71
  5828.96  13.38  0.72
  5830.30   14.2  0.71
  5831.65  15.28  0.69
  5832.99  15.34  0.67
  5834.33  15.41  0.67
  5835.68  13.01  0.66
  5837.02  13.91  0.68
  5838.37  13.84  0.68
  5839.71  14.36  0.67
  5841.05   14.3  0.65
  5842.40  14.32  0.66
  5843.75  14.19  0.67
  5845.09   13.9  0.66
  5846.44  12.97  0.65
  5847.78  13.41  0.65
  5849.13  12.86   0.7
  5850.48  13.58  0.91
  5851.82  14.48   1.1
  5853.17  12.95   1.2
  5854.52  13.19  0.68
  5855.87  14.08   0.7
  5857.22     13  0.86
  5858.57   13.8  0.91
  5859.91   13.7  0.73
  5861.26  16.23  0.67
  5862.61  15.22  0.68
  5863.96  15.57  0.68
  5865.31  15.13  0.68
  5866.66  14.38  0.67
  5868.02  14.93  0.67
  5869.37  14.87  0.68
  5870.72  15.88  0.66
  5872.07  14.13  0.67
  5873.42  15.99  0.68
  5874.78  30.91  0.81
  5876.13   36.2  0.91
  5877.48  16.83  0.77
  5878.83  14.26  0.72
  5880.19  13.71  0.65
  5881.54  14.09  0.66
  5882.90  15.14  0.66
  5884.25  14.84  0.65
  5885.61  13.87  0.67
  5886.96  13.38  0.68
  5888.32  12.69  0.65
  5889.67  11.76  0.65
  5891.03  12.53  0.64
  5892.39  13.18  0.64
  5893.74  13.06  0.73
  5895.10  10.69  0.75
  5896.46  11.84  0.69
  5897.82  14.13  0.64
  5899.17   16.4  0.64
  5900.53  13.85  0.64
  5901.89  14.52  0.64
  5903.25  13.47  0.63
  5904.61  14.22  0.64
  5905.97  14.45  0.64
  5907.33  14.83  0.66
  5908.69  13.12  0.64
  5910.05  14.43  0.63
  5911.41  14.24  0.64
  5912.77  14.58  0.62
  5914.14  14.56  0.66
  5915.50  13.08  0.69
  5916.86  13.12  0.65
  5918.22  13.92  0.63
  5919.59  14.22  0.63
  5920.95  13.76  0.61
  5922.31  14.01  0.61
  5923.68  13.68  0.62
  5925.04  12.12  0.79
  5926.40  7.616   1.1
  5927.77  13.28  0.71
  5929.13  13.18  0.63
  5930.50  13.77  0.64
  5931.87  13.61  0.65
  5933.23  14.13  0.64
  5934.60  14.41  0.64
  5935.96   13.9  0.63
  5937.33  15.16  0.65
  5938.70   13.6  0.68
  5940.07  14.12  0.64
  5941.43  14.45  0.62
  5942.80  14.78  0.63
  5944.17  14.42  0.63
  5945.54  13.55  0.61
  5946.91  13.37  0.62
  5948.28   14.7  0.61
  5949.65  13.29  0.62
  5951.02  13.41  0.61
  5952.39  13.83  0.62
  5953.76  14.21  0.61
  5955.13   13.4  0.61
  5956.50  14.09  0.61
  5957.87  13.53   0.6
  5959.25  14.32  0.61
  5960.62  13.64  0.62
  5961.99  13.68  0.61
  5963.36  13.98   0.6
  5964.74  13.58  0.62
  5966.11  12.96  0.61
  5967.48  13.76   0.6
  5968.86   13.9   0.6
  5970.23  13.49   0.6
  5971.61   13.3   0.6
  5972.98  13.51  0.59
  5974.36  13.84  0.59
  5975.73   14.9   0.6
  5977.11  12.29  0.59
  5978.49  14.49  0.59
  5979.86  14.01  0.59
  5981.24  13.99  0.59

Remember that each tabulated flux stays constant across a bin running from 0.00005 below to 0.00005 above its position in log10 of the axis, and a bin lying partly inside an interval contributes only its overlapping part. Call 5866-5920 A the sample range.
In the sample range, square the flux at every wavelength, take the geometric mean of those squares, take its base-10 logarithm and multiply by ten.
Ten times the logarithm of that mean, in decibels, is 23.3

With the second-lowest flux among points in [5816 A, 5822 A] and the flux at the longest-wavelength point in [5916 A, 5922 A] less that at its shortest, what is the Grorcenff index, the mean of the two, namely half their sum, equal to 7.6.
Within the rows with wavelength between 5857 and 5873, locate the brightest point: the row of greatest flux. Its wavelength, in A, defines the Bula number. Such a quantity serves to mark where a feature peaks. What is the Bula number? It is 5861.26 A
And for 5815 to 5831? 5822.26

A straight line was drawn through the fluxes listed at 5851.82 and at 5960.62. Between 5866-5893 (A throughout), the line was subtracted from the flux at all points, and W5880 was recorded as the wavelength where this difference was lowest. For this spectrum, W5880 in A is 5889.67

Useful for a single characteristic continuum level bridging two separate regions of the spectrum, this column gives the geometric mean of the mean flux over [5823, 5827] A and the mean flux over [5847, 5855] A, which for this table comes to 13.8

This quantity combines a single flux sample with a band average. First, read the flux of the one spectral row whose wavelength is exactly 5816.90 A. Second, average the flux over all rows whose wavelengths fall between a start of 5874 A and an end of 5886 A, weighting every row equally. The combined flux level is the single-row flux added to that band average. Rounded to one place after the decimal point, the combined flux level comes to 33.4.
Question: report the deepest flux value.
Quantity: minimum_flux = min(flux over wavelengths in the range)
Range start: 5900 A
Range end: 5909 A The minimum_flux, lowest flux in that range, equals 13.12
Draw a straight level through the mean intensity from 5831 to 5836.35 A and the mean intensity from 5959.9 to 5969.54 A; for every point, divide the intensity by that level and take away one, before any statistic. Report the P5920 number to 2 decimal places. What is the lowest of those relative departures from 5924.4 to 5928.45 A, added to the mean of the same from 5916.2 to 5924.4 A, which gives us -0.47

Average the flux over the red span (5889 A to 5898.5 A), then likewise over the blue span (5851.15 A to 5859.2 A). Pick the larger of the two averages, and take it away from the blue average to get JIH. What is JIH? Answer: 0.00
